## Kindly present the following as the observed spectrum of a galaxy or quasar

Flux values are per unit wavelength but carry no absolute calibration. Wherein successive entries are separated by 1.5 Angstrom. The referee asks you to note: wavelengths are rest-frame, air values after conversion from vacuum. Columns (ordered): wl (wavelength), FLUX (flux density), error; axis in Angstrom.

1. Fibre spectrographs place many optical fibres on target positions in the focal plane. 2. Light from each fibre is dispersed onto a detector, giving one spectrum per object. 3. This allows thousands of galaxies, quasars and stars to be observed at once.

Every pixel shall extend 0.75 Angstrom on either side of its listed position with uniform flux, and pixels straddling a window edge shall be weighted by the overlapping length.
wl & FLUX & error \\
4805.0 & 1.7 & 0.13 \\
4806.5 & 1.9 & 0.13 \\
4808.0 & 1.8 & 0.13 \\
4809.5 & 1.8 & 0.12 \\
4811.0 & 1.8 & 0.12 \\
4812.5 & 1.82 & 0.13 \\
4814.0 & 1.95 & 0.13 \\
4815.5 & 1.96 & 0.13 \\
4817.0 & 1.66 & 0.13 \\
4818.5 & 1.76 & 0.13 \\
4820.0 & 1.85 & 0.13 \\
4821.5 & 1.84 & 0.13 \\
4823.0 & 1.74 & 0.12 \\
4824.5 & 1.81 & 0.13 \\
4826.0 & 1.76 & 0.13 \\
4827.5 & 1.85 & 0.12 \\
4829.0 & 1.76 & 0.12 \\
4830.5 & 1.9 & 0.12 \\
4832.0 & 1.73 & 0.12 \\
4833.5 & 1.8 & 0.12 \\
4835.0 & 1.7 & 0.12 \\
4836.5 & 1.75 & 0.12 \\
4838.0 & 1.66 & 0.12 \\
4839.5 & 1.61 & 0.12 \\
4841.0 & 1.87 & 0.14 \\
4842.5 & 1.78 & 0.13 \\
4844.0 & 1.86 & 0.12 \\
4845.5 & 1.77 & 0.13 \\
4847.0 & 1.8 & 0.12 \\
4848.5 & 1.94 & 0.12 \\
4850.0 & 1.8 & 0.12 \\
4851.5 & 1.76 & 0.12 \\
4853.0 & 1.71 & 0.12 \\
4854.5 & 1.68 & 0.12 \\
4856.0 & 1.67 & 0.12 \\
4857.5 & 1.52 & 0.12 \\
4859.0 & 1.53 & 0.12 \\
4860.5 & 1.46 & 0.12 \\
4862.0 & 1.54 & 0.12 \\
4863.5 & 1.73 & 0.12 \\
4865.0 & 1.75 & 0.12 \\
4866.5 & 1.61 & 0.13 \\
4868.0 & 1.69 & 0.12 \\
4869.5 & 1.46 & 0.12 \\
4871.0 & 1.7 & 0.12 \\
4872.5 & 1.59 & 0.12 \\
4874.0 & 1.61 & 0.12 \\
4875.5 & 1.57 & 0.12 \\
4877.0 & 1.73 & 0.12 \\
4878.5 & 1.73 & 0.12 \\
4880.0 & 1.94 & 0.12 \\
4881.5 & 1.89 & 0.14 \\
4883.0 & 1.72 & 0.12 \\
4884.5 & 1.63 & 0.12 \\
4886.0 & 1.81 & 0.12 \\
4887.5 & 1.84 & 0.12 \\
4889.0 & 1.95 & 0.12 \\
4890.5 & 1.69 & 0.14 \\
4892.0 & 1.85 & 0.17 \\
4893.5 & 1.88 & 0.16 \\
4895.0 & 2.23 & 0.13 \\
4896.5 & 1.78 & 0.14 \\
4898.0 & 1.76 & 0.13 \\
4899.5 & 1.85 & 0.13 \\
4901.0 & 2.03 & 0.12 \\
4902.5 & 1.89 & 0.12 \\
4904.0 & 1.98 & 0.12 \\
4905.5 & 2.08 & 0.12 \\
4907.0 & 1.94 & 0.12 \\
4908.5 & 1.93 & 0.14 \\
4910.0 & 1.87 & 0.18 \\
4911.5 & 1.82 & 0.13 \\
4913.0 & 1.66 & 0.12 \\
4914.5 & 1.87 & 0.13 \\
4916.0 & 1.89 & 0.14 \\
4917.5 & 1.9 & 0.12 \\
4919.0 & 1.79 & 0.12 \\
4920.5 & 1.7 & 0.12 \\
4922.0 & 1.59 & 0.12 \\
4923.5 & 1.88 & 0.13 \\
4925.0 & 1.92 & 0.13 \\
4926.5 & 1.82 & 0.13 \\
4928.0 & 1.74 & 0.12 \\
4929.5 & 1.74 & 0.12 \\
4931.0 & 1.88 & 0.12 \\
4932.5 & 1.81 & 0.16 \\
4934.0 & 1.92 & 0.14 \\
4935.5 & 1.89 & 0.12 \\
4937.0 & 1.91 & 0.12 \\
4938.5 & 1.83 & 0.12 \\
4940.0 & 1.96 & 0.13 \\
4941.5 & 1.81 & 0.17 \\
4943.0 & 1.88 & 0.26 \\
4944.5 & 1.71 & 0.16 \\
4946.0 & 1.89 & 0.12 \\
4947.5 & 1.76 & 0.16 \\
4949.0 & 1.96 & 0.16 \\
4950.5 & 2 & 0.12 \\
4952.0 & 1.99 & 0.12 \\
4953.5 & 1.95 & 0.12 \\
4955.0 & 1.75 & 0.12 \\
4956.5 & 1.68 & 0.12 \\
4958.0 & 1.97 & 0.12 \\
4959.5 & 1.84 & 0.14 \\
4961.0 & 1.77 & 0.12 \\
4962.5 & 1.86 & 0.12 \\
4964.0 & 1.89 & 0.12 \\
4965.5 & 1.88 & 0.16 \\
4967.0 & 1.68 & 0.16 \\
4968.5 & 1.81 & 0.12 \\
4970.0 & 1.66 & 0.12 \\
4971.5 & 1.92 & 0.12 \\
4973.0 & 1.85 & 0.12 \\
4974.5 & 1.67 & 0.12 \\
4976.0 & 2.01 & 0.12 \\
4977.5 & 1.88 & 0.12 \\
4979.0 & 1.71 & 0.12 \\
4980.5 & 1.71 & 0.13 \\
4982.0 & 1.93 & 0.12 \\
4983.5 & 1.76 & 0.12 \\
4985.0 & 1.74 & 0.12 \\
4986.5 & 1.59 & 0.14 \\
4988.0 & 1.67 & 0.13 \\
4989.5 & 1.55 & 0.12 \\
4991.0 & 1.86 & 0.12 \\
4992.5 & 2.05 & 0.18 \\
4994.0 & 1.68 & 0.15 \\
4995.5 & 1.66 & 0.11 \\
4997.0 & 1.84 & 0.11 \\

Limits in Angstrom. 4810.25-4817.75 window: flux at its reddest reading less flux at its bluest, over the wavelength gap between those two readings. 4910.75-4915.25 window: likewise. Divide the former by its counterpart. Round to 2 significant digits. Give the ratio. -1.4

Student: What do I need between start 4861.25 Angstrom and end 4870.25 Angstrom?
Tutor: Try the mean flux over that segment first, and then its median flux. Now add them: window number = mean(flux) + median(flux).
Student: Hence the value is 3.28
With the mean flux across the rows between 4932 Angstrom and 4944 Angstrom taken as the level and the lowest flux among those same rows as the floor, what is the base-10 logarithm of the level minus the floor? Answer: -1.2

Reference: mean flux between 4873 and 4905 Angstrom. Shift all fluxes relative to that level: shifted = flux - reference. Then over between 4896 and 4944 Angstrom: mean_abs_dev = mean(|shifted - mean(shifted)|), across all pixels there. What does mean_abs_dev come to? 0.078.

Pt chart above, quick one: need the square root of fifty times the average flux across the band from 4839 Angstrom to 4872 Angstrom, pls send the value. 9.2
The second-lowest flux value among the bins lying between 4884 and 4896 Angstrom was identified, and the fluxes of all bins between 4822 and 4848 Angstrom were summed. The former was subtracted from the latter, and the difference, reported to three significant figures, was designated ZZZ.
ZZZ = 28.5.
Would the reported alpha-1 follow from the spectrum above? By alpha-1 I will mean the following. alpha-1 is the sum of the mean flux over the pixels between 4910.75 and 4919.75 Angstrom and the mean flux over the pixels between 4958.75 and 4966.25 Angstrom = 3.67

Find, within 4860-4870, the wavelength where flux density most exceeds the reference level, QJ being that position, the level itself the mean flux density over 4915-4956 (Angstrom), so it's 4865.0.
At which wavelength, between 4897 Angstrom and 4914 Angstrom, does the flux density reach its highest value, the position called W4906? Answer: 4905.5 Angstrom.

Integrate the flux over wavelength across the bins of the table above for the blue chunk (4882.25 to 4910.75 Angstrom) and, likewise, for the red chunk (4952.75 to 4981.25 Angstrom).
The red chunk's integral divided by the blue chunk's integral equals 0.97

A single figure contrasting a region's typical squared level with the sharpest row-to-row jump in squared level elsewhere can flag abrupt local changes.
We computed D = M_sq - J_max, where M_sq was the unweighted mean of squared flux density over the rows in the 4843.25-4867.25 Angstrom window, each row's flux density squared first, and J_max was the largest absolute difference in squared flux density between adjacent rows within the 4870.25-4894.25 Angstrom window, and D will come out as 1.9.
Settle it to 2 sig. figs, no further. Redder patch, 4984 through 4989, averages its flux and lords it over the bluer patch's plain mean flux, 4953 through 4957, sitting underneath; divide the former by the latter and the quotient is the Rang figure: 0.93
